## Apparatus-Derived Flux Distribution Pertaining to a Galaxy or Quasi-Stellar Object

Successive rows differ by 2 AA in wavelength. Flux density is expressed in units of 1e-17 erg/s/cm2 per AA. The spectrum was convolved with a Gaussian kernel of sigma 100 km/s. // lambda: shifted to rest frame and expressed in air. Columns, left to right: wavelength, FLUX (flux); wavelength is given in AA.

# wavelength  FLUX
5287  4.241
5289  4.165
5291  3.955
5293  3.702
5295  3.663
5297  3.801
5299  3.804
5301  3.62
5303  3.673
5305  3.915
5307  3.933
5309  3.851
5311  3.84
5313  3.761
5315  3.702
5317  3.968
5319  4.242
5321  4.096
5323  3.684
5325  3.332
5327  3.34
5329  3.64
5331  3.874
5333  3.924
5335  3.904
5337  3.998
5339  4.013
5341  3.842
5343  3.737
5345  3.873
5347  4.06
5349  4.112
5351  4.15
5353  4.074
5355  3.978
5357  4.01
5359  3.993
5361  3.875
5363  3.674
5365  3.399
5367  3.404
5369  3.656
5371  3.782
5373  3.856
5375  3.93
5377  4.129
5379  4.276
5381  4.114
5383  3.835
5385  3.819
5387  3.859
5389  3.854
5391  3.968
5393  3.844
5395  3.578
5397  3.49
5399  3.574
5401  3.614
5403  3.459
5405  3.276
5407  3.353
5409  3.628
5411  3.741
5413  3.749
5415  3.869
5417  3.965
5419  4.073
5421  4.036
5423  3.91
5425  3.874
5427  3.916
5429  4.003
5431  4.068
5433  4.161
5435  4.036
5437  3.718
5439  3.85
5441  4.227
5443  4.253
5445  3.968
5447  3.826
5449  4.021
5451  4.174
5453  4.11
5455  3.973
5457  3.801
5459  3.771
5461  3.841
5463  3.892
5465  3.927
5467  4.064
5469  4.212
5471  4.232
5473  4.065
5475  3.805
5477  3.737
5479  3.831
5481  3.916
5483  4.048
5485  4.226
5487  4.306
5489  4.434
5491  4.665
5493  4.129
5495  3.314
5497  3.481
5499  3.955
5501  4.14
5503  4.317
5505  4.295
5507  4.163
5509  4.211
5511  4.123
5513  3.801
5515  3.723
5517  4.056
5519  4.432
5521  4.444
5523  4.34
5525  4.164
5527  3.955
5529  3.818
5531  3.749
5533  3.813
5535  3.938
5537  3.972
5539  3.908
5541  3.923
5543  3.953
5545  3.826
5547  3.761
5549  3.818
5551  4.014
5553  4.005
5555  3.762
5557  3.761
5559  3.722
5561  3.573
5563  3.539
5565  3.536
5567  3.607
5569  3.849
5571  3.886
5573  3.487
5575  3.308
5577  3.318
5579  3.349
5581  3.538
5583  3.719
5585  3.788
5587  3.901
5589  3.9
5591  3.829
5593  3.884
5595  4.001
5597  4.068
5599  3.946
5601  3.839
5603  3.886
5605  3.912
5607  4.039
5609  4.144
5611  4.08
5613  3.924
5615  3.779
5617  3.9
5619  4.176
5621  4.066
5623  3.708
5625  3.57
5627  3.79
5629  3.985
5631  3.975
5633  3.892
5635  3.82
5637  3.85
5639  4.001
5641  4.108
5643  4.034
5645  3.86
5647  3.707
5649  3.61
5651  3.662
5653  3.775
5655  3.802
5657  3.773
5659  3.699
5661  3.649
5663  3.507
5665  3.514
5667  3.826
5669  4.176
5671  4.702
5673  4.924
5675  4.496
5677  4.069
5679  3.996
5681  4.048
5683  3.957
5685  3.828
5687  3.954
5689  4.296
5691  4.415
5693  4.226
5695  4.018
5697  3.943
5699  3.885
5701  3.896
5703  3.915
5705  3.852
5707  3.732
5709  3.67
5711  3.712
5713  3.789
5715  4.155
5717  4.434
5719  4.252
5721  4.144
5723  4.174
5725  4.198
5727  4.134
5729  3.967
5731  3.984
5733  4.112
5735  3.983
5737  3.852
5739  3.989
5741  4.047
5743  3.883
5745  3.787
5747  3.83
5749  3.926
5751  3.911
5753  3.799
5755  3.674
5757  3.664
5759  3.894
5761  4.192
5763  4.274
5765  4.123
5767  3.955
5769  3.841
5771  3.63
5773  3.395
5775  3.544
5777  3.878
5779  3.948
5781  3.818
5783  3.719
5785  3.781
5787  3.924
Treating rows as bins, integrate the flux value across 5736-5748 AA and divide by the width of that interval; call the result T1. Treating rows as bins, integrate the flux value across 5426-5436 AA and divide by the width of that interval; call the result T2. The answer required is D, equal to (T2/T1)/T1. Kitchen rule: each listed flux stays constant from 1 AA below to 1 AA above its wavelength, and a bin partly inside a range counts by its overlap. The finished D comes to 0.27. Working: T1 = 3.90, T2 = 4.0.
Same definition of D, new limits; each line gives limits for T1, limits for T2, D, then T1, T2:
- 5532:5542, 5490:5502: 0.26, 3.91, 3.9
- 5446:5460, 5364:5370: 0.22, 3.95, 3.5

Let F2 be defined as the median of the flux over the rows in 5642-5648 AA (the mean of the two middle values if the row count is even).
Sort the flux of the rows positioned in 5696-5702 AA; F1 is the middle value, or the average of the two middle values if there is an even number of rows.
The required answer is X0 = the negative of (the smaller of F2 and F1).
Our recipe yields -3.86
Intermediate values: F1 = 3.90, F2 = 3.86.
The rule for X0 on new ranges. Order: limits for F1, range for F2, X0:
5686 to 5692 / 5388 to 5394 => -3.85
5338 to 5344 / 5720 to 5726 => -3.84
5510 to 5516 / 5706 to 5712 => -3.71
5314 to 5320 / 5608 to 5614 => -3.97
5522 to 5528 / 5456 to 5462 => -3.80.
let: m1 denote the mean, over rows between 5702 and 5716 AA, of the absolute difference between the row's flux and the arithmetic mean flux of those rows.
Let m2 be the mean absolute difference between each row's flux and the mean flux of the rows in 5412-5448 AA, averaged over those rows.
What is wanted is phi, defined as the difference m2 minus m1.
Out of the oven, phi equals 0.00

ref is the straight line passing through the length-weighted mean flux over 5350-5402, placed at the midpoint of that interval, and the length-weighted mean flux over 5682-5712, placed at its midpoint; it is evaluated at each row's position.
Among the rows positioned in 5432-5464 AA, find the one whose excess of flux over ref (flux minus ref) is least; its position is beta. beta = 5437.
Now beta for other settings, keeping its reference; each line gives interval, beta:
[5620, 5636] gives 5625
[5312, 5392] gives 5325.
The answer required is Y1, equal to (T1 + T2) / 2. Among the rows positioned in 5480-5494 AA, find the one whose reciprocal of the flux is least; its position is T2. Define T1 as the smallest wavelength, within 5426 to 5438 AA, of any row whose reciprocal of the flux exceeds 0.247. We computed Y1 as 5459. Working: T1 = 5427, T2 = 5491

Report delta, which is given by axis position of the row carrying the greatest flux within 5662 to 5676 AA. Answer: 5673 AA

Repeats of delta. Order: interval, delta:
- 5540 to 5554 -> 5551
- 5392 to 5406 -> 5393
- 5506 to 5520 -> 5519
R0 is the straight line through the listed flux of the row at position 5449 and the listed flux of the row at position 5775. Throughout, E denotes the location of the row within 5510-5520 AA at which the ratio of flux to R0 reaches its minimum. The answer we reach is 5515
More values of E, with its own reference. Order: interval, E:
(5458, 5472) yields 5459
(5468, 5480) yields 5477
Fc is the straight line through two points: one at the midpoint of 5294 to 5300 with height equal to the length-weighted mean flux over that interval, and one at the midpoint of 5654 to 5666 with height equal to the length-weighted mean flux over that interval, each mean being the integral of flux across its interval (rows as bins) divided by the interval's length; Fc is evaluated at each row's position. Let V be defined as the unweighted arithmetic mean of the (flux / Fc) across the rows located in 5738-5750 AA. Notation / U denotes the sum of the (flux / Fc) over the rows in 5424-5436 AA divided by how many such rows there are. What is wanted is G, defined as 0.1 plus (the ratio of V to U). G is 1.10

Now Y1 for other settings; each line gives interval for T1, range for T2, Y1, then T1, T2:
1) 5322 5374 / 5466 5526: 5407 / 5323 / 5491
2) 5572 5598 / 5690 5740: 5645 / 5573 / 5717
